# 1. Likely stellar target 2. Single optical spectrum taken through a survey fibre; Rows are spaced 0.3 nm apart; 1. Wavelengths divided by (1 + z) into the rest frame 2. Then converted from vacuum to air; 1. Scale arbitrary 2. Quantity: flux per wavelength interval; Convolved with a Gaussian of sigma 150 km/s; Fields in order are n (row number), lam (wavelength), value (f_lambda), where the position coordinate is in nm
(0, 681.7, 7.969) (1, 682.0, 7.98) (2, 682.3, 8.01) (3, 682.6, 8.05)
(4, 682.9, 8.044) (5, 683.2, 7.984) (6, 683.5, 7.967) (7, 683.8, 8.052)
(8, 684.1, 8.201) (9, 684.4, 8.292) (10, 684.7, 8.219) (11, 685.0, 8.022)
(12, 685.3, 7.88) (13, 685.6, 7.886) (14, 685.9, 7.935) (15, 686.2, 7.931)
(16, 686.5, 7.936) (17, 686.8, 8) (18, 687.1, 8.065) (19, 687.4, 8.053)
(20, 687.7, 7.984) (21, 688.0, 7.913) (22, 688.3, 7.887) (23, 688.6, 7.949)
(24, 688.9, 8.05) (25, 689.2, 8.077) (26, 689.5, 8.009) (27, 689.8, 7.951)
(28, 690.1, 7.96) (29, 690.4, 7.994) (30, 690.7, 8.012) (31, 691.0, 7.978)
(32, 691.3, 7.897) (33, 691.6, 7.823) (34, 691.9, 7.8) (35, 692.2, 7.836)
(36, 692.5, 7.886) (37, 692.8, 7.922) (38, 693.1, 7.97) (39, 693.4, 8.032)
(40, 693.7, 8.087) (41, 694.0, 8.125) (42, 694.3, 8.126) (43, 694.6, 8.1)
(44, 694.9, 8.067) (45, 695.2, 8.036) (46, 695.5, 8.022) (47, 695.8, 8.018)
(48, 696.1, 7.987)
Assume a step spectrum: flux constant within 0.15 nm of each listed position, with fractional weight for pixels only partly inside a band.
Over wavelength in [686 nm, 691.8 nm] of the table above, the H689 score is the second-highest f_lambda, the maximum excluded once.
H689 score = 8.065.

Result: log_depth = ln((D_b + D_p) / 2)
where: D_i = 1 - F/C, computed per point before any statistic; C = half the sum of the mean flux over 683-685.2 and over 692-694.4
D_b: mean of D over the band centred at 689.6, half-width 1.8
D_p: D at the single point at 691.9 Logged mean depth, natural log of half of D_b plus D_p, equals -3.9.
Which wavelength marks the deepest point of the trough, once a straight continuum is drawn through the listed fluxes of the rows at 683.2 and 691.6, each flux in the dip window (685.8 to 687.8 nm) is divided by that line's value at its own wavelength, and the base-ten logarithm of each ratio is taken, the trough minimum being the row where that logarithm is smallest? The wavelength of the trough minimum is 685.9 nm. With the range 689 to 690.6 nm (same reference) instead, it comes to 689.8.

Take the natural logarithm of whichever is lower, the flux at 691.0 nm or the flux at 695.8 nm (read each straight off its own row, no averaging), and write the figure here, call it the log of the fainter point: 2.08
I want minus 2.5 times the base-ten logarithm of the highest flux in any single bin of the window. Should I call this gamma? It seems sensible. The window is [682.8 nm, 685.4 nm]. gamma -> -2.30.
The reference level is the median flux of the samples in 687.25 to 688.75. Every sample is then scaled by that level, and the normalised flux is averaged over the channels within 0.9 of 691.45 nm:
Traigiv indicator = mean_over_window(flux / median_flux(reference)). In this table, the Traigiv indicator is 0.99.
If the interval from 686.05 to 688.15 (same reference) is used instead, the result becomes 1.00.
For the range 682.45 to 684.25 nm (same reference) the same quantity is 1.01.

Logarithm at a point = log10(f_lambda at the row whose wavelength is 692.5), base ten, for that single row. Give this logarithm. 0.897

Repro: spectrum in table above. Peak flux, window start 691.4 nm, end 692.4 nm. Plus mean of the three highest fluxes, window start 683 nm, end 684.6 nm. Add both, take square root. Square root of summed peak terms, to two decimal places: 4.00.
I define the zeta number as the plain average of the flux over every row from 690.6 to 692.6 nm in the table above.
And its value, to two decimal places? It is 7.89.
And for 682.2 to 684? 8.02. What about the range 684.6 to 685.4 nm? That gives 8.04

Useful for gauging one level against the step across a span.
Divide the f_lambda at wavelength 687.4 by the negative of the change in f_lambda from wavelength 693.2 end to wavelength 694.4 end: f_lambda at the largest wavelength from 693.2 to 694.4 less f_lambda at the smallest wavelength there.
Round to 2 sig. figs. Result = -86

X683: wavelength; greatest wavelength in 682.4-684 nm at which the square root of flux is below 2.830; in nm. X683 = 683.5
